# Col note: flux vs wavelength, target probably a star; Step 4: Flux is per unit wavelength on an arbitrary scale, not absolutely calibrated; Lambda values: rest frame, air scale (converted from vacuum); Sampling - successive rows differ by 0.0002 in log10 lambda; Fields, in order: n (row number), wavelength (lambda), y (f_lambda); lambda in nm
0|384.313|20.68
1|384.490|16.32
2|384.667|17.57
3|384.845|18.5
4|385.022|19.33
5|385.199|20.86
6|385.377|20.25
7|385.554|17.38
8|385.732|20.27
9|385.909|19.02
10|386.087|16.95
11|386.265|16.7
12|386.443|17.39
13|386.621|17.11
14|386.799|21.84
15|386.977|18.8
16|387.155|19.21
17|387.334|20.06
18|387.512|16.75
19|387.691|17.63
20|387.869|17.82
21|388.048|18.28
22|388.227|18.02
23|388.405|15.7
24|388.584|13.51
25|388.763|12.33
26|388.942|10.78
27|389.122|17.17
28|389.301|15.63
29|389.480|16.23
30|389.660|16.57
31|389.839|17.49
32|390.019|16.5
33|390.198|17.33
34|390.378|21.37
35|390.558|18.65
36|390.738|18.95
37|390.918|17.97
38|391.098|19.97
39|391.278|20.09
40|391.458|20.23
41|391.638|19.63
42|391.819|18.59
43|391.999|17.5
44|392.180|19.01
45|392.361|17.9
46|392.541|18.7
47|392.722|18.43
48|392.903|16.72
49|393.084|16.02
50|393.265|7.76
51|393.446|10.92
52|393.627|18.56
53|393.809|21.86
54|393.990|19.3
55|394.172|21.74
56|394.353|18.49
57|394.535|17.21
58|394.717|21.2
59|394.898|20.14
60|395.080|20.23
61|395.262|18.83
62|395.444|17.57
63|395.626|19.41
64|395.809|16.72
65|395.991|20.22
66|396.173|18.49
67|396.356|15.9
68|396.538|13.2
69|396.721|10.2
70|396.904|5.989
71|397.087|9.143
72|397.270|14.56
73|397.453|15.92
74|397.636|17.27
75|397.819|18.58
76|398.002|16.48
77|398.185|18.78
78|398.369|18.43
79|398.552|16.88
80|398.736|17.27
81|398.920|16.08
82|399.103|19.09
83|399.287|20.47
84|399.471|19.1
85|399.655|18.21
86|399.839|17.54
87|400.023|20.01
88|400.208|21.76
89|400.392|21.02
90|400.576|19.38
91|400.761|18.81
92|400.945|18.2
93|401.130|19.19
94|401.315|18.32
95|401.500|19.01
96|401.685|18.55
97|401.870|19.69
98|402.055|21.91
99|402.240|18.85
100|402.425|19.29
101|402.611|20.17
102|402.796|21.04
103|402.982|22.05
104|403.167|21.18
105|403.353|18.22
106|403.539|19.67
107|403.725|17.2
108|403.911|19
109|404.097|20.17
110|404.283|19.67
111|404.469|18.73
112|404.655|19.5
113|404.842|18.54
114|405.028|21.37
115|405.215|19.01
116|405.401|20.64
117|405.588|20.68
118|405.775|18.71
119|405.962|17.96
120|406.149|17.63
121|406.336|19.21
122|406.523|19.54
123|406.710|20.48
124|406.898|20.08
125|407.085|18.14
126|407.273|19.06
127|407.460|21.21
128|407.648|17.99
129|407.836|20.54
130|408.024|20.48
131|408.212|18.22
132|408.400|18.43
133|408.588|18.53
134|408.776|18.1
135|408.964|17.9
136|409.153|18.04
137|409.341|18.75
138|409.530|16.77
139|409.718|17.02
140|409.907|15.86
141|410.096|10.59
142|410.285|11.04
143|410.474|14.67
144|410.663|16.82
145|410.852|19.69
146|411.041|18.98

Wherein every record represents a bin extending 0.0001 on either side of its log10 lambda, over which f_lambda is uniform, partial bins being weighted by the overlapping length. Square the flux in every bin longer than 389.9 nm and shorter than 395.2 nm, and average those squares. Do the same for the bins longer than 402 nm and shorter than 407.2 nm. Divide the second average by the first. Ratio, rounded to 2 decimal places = 1.12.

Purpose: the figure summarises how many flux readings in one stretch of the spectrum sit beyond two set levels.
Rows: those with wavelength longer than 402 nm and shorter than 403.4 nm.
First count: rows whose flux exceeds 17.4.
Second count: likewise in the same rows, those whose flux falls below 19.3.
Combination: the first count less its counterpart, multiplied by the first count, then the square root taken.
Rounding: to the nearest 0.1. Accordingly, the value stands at 6.3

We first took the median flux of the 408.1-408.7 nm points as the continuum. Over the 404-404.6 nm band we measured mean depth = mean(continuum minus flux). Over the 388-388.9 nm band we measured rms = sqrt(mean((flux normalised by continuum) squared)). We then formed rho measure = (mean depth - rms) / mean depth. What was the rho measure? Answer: 1.8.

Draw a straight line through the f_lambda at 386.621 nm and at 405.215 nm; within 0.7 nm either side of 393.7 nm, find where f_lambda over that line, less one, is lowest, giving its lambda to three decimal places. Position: 393.265 nm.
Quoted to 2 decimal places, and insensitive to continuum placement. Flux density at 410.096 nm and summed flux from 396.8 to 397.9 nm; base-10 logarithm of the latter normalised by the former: 0.89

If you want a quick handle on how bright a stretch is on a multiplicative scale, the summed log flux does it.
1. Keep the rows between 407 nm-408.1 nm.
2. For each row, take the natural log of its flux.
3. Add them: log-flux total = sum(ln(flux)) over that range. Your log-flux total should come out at 18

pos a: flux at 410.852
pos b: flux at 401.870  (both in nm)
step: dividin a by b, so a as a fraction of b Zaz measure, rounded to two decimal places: 1.00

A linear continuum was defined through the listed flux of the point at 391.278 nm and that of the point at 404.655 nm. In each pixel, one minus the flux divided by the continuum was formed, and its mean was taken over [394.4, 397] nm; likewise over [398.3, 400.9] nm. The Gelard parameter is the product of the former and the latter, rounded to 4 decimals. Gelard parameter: 0.0068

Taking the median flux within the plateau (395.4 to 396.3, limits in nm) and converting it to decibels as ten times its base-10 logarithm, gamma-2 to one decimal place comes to 12.7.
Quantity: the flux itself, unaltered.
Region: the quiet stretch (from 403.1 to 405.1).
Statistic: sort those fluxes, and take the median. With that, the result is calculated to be 19.5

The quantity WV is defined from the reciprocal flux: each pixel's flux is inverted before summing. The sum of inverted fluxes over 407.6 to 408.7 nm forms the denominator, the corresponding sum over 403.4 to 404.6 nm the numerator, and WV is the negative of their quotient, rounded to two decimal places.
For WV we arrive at -1.00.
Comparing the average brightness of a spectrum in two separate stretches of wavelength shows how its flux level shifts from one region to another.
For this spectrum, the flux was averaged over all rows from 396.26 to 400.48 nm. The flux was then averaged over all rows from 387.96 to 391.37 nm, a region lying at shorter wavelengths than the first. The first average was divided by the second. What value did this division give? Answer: 0.98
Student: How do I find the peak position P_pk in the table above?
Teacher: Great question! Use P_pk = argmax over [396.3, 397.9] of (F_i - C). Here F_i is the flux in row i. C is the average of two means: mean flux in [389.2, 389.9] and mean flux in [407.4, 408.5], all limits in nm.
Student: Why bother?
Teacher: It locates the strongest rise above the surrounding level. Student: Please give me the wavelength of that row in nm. 397.819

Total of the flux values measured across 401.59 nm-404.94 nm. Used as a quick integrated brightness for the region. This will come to 353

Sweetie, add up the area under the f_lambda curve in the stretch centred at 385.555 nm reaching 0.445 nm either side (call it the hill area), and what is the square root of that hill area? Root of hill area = 4.17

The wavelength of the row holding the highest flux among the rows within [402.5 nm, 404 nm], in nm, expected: 402.982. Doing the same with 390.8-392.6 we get 391.458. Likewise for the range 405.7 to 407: 406.710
